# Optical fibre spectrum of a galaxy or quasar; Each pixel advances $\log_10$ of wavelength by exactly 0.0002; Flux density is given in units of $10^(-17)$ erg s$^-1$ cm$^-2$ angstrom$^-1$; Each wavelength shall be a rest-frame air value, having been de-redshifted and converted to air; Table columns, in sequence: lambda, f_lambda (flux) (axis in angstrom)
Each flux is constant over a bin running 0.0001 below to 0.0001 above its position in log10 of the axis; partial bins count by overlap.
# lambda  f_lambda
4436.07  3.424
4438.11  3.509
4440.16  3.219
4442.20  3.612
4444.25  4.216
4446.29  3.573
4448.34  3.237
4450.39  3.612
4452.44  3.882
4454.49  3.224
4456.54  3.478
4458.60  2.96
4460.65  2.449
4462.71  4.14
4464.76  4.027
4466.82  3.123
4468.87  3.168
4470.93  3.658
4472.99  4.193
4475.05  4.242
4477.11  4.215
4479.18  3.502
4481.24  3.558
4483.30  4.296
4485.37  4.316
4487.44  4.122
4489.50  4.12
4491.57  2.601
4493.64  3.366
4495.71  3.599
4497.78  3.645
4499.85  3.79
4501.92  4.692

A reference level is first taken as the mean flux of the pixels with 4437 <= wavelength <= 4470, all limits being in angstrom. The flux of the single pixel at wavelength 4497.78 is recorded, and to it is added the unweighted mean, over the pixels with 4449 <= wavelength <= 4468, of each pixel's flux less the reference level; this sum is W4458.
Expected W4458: 3.6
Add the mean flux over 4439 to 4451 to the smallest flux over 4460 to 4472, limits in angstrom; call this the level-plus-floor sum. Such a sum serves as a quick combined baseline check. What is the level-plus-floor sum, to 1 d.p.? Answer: 6.0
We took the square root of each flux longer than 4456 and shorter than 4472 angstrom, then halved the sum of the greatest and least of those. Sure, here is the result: 1.800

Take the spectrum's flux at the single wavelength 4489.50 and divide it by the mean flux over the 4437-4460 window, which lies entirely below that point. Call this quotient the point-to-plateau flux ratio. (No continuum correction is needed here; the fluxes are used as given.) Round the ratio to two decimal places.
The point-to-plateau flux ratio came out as 1.18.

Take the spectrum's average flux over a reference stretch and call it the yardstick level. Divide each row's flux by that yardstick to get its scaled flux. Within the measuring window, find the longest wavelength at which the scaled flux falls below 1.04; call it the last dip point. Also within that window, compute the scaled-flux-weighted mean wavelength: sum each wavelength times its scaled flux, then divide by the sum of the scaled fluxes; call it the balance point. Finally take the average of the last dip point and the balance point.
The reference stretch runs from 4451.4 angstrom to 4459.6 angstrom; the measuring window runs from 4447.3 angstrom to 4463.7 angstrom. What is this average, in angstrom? 4458.0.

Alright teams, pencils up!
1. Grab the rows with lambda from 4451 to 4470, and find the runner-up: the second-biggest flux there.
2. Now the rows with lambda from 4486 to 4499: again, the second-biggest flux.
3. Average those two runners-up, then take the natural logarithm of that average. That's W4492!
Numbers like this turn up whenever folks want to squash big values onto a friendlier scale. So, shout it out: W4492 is 1.40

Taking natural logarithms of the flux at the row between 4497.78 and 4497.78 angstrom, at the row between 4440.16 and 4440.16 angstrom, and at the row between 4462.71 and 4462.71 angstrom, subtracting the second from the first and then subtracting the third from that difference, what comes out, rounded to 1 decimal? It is -1.3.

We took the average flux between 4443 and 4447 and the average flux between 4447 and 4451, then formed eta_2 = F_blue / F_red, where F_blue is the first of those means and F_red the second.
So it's 1.14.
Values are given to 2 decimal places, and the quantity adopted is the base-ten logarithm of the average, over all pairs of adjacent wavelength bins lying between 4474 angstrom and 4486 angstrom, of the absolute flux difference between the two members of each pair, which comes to -0.51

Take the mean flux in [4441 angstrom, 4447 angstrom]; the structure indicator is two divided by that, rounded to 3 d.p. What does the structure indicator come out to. 0.526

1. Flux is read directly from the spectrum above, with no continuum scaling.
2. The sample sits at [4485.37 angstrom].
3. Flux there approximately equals 4.316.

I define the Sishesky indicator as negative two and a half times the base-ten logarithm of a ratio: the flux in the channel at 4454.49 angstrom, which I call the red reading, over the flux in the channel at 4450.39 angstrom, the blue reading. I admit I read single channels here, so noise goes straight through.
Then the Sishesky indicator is 0.12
